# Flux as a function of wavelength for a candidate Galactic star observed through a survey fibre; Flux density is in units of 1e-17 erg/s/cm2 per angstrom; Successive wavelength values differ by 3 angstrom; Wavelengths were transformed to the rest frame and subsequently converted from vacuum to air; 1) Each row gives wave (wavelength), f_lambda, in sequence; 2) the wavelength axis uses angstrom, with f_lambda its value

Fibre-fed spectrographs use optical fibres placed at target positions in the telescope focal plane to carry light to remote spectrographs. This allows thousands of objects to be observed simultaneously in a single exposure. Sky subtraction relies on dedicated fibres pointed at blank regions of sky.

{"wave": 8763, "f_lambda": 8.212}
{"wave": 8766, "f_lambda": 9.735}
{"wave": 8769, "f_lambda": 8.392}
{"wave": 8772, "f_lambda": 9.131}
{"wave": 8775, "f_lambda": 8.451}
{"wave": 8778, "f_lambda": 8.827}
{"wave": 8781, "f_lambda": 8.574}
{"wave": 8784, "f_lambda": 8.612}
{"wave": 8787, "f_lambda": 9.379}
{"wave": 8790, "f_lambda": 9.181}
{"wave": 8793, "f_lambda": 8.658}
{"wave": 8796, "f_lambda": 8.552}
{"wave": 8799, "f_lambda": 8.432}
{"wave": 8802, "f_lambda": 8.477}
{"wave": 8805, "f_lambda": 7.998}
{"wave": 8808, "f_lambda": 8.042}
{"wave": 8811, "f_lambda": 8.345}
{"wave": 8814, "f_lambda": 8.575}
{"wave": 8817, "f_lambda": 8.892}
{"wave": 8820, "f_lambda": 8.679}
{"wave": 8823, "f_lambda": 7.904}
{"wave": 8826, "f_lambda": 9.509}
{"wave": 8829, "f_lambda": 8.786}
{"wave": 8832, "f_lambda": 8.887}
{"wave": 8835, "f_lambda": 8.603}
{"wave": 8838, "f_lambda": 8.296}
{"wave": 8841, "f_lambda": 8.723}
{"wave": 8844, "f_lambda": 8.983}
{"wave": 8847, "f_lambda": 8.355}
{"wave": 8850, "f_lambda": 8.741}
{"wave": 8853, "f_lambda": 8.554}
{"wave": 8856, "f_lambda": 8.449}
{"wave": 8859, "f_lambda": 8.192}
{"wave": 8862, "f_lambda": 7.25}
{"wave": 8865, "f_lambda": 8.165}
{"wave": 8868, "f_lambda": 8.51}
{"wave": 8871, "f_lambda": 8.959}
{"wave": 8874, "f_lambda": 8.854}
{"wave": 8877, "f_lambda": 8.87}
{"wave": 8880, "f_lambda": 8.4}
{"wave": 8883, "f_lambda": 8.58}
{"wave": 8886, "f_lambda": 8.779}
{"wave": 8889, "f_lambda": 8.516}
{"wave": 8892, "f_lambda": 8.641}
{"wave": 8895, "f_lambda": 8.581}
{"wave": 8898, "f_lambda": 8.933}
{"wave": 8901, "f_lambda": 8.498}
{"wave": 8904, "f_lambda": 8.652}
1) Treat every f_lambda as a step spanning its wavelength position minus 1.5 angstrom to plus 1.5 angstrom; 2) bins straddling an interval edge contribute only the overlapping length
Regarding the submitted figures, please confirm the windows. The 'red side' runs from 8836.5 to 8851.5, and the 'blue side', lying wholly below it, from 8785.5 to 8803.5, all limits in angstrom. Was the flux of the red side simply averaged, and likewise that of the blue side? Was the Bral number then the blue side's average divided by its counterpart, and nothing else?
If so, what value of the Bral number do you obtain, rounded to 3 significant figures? 1.02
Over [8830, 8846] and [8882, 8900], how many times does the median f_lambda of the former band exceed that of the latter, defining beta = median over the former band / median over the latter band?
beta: 1.01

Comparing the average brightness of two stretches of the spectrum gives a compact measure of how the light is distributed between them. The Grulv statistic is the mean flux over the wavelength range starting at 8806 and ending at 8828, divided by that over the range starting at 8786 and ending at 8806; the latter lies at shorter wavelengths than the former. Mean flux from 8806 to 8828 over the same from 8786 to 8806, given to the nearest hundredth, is 0.99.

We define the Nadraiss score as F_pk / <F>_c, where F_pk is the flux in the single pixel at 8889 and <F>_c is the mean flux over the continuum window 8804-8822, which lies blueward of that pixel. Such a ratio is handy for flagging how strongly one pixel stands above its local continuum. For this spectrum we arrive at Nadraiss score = 1.01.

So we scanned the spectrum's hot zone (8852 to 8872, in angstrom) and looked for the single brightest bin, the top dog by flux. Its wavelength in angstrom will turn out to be 8871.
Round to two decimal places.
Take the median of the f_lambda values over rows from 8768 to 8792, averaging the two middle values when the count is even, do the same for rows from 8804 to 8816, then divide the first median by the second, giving 1.06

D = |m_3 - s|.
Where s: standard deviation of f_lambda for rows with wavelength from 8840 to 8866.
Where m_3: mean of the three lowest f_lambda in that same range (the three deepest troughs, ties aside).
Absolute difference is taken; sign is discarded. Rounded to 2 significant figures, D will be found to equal 7.4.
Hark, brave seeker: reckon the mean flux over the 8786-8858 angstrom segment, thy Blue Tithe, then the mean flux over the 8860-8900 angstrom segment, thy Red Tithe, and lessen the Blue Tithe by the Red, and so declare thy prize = 0.08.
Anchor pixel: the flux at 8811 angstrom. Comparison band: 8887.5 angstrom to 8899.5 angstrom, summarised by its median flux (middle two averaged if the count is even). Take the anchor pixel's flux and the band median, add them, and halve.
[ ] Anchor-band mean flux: 8.48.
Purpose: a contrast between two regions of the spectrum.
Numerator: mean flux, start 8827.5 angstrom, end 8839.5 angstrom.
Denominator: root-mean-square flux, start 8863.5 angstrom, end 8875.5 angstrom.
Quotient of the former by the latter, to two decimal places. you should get 1.00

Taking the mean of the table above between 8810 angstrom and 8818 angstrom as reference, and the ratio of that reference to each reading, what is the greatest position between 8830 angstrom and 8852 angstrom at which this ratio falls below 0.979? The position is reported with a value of 8844 angstrom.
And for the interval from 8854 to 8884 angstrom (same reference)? 8877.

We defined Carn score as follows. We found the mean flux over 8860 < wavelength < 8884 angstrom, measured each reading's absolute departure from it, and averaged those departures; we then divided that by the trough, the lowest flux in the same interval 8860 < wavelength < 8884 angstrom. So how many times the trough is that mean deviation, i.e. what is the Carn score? 0.053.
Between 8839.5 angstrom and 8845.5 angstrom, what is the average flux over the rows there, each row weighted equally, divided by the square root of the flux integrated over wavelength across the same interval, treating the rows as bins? 1.215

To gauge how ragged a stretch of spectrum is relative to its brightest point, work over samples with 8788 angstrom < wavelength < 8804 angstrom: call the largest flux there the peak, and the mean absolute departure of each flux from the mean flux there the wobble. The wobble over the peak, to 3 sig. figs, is 0.0227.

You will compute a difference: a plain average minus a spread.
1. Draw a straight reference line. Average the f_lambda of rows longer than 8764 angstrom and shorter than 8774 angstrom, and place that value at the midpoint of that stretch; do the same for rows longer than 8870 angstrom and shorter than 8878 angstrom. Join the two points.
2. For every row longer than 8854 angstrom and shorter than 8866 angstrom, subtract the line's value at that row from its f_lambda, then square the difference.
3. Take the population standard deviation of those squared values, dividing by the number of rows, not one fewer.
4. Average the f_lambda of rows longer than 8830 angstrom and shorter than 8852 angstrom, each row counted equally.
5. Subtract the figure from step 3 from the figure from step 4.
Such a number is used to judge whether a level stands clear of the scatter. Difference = 7.6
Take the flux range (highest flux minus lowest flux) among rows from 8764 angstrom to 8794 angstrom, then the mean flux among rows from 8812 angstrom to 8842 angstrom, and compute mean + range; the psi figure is 10.0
